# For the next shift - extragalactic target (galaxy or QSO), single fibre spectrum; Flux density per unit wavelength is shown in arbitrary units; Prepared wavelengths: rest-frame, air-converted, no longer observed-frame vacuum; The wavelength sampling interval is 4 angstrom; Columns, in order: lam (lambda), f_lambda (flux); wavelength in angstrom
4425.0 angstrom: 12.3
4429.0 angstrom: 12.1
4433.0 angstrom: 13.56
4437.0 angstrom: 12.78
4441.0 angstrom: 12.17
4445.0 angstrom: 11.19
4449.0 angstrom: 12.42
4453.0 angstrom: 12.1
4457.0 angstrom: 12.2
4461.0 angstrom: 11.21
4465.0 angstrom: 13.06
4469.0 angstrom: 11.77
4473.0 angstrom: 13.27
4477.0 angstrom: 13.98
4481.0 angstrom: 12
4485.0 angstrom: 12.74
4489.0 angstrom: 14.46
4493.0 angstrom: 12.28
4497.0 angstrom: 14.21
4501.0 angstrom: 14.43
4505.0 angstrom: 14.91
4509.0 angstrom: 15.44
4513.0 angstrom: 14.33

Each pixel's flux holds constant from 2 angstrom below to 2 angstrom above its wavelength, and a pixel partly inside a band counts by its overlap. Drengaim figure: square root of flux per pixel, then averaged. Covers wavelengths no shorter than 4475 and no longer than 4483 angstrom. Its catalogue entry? 3.60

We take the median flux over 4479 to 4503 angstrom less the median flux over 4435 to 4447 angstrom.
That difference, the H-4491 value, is 1.3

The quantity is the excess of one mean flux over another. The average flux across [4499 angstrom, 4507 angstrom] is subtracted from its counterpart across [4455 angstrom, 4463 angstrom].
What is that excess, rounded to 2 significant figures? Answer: -3.0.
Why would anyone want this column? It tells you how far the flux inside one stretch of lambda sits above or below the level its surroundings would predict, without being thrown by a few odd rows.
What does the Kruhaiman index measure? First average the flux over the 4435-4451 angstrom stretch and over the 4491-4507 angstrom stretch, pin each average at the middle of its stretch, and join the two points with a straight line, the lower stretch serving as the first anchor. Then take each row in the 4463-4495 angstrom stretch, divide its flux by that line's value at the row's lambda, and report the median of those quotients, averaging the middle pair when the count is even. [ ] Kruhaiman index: 0.98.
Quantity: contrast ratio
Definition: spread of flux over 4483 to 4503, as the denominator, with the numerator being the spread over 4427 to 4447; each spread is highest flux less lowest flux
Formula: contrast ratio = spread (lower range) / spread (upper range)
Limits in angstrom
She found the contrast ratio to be 1.1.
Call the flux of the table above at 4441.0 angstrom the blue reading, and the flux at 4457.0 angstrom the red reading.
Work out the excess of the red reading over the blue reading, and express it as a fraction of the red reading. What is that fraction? 0.00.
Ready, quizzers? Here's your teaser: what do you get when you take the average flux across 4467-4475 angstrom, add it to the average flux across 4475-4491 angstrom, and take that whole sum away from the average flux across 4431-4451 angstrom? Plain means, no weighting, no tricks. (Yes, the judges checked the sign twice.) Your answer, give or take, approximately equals -13.4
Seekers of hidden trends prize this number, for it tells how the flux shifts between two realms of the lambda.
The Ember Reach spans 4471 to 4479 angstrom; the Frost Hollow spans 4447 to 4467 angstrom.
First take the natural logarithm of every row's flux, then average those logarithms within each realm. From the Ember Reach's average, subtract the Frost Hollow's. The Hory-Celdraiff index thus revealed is 0.11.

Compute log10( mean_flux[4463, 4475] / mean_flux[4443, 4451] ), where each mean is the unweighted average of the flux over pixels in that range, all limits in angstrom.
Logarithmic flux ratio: 0.032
